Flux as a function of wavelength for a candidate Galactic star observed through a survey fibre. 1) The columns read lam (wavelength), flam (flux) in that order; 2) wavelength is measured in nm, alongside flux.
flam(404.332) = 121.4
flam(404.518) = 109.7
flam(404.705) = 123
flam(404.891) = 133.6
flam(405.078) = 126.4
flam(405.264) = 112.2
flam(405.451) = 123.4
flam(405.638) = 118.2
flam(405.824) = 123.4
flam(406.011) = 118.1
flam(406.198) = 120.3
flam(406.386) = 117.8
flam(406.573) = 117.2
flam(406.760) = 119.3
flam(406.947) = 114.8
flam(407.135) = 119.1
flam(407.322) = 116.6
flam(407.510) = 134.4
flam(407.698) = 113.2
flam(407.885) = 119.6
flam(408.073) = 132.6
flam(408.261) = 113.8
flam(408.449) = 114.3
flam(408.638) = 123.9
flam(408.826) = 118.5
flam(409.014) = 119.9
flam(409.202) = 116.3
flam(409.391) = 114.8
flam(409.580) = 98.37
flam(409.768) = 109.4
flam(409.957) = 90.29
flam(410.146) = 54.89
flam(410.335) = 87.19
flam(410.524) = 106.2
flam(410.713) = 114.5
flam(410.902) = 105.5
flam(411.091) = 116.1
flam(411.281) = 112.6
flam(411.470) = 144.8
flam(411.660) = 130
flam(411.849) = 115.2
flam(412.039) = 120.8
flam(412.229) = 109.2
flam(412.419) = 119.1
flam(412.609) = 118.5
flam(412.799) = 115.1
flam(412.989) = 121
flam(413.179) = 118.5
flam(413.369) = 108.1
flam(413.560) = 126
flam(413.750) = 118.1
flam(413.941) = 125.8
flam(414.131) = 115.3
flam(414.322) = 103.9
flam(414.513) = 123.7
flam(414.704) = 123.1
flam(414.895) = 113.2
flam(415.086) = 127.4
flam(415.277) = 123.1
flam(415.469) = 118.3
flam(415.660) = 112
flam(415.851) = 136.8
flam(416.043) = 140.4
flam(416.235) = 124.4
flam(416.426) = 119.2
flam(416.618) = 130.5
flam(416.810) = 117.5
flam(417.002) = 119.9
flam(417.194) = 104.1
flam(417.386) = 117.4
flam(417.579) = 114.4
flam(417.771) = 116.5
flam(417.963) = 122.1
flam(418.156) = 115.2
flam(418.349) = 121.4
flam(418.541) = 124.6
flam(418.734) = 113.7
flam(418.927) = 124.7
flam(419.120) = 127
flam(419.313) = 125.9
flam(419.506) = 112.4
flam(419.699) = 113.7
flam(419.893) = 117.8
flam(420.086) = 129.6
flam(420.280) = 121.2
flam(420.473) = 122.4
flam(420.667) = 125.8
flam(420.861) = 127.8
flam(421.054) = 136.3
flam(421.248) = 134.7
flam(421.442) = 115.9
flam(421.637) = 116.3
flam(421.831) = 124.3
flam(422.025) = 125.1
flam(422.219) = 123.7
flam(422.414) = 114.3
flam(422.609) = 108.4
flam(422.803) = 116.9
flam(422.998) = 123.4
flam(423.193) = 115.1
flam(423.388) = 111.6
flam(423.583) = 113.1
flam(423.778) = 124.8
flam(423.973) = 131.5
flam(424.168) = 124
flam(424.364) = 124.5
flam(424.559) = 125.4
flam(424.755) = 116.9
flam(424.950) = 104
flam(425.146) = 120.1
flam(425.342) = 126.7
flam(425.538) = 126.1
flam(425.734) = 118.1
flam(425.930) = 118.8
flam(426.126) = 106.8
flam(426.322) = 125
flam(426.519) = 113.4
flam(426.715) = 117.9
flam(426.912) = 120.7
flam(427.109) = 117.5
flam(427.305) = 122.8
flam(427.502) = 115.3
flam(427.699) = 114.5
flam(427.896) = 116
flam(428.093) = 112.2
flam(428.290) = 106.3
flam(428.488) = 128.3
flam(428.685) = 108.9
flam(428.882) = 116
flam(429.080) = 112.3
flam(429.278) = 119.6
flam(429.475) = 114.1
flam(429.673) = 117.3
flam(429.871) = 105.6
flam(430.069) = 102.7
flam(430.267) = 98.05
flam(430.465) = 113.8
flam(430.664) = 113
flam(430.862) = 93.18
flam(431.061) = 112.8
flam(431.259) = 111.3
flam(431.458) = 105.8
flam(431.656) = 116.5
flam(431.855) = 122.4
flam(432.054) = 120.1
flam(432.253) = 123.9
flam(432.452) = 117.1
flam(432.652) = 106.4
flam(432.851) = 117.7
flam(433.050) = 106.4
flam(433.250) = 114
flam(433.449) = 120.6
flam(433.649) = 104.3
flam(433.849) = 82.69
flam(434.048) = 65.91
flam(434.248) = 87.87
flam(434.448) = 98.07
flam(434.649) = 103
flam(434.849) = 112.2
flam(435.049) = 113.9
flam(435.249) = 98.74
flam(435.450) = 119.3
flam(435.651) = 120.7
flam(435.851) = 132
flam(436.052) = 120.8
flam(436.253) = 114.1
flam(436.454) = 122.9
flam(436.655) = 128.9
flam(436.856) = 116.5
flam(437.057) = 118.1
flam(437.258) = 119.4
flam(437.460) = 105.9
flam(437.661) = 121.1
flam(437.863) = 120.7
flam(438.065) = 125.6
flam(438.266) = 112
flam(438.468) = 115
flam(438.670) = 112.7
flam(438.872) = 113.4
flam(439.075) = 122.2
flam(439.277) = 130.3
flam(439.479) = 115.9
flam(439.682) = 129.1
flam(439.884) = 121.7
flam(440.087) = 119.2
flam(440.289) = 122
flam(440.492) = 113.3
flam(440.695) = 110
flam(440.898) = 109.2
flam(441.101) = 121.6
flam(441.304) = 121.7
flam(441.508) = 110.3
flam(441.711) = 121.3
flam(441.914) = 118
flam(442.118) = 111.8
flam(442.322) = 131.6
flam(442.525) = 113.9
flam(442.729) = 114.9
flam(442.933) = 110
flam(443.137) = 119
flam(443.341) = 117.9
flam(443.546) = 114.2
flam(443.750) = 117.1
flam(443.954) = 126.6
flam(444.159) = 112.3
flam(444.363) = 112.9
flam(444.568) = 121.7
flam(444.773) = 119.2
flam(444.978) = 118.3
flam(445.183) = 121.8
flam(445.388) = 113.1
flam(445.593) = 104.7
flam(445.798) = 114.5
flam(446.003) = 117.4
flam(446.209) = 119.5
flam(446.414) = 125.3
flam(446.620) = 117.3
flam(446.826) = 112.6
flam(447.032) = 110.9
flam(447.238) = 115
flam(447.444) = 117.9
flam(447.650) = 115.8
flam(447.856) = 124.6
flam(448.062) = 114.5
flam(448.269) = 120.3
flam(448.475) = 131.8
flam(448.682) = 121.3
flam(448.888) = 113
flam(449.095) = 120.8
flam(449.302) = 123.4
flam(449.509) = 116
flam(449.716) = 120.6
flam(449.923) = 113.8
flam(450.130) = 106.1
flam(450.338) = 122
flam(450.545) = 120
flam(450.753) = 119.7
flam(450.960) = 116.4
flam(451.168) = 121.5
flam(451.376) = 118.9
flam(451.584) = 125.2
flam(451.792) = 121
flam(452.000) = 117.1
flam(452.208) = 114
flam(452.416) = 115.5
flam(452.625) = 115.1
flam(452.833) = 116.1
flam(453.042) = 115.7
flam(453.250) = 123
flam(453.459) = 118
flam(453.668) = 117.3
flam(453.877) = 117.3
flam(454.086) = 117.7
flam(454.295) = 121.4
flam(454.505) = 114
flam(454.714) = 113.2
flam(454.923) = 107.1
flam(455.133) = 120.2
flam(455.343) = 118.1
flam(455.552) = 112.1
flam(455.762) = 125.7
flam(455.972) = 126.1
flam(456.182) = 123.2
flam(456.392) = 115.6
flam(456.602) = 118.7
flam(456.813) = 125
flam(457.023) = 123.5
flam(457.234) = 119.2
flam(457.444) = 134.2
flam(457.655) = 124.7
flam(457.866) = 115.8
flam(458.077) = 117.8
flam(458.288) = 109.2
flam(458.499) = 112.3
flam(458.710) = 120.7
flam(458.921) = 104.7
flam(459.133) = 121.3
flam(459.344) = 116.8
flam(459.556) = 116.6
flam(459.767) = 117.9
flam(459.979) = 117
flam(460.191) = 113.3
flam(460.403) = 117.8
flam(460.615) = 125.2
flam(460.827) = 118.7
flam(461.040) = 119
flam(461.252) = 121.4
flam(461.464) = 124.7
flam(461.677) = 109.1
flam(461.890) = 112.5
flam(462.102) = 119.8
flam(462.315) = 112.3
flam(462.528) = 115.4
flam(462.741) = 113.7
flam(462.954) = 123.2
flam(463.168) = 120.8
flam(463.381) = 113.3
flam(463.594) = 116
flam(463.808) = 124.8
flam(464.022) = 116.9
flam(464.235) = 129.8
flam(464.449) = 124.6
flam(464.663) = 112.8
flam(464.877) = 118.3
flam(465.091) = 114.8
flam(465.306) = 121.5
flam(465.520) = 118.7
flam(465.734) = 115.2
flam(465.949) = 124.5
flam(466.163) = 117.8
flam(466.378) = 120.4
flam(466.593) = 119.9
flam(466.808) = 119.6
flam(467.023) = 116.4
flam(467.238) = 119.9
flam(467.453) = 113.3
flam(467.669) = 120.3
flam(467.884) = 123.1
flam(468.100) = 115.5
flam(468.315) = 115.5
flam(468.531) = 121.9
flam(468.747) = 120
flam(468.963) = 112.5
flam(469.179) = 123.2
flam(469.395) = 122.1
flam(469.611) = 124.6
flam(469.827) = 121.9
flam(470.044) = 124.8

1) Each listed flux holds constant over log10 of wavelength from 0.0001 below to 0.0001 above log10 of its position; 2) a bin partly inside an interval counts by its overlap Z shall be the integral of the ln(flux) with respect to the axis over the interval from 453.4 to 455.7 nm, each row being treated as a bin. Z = 10.9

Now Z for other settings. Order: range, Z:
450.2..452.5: 11.0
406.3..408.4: 10.1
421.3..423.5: 10.5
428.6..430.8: 10.4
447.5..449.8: 11.0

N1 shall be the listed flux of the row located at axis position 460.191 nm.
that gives 113.3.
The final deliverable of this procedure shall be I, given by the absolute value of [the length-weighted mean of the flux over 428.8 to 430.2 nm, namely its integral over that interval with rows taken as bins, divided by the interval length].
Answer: 112.1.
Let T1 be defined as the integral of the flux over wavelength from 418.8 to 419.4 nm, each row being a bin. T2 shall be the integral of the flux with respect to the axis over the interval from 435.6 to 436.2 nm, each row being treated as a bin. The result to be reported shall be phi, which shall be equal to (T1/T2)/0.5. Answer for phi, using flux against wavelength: 2.02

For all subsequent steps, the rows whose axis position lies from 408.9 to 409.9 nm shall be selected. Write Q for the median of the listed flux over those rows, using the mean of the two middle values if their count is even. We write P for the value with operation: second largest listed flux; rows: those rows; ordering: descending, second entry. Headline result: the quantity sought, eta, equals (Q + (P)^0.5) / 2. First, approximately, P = 116.3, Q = 115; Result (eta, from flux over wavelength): 62.8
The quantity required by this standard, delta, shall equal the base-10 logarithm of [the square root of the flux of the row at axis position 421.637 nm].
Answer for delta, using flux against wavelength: 1.03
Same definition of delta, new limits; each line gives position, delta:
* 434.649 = 1.01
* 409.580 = 1.00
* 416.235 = 1.05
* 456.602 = 1.04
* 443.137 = 1.04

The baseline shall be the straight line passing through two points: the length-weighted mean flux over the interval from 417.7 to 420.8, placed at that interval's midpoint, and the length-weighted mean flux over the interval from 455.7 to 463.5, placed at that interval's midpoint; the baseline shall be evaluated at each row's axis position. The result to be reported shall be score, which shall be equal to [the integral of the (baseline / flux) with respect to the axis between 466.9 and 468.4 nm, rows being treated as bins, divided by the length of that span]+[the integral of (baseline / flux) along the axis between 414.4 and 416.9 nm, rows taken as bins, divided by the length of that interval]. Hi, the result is 1.987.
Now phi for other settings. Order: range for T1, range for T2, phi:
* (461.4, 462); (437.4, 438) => 1.96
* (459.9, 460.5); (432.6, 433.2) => 2.09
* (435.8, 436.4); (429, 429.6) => 2.10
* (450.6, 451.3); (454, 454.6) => 2.36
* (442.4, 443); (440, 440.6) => 1.93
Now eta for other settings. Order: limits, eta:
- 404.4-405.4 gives 67.1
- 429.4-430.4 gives 58.1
